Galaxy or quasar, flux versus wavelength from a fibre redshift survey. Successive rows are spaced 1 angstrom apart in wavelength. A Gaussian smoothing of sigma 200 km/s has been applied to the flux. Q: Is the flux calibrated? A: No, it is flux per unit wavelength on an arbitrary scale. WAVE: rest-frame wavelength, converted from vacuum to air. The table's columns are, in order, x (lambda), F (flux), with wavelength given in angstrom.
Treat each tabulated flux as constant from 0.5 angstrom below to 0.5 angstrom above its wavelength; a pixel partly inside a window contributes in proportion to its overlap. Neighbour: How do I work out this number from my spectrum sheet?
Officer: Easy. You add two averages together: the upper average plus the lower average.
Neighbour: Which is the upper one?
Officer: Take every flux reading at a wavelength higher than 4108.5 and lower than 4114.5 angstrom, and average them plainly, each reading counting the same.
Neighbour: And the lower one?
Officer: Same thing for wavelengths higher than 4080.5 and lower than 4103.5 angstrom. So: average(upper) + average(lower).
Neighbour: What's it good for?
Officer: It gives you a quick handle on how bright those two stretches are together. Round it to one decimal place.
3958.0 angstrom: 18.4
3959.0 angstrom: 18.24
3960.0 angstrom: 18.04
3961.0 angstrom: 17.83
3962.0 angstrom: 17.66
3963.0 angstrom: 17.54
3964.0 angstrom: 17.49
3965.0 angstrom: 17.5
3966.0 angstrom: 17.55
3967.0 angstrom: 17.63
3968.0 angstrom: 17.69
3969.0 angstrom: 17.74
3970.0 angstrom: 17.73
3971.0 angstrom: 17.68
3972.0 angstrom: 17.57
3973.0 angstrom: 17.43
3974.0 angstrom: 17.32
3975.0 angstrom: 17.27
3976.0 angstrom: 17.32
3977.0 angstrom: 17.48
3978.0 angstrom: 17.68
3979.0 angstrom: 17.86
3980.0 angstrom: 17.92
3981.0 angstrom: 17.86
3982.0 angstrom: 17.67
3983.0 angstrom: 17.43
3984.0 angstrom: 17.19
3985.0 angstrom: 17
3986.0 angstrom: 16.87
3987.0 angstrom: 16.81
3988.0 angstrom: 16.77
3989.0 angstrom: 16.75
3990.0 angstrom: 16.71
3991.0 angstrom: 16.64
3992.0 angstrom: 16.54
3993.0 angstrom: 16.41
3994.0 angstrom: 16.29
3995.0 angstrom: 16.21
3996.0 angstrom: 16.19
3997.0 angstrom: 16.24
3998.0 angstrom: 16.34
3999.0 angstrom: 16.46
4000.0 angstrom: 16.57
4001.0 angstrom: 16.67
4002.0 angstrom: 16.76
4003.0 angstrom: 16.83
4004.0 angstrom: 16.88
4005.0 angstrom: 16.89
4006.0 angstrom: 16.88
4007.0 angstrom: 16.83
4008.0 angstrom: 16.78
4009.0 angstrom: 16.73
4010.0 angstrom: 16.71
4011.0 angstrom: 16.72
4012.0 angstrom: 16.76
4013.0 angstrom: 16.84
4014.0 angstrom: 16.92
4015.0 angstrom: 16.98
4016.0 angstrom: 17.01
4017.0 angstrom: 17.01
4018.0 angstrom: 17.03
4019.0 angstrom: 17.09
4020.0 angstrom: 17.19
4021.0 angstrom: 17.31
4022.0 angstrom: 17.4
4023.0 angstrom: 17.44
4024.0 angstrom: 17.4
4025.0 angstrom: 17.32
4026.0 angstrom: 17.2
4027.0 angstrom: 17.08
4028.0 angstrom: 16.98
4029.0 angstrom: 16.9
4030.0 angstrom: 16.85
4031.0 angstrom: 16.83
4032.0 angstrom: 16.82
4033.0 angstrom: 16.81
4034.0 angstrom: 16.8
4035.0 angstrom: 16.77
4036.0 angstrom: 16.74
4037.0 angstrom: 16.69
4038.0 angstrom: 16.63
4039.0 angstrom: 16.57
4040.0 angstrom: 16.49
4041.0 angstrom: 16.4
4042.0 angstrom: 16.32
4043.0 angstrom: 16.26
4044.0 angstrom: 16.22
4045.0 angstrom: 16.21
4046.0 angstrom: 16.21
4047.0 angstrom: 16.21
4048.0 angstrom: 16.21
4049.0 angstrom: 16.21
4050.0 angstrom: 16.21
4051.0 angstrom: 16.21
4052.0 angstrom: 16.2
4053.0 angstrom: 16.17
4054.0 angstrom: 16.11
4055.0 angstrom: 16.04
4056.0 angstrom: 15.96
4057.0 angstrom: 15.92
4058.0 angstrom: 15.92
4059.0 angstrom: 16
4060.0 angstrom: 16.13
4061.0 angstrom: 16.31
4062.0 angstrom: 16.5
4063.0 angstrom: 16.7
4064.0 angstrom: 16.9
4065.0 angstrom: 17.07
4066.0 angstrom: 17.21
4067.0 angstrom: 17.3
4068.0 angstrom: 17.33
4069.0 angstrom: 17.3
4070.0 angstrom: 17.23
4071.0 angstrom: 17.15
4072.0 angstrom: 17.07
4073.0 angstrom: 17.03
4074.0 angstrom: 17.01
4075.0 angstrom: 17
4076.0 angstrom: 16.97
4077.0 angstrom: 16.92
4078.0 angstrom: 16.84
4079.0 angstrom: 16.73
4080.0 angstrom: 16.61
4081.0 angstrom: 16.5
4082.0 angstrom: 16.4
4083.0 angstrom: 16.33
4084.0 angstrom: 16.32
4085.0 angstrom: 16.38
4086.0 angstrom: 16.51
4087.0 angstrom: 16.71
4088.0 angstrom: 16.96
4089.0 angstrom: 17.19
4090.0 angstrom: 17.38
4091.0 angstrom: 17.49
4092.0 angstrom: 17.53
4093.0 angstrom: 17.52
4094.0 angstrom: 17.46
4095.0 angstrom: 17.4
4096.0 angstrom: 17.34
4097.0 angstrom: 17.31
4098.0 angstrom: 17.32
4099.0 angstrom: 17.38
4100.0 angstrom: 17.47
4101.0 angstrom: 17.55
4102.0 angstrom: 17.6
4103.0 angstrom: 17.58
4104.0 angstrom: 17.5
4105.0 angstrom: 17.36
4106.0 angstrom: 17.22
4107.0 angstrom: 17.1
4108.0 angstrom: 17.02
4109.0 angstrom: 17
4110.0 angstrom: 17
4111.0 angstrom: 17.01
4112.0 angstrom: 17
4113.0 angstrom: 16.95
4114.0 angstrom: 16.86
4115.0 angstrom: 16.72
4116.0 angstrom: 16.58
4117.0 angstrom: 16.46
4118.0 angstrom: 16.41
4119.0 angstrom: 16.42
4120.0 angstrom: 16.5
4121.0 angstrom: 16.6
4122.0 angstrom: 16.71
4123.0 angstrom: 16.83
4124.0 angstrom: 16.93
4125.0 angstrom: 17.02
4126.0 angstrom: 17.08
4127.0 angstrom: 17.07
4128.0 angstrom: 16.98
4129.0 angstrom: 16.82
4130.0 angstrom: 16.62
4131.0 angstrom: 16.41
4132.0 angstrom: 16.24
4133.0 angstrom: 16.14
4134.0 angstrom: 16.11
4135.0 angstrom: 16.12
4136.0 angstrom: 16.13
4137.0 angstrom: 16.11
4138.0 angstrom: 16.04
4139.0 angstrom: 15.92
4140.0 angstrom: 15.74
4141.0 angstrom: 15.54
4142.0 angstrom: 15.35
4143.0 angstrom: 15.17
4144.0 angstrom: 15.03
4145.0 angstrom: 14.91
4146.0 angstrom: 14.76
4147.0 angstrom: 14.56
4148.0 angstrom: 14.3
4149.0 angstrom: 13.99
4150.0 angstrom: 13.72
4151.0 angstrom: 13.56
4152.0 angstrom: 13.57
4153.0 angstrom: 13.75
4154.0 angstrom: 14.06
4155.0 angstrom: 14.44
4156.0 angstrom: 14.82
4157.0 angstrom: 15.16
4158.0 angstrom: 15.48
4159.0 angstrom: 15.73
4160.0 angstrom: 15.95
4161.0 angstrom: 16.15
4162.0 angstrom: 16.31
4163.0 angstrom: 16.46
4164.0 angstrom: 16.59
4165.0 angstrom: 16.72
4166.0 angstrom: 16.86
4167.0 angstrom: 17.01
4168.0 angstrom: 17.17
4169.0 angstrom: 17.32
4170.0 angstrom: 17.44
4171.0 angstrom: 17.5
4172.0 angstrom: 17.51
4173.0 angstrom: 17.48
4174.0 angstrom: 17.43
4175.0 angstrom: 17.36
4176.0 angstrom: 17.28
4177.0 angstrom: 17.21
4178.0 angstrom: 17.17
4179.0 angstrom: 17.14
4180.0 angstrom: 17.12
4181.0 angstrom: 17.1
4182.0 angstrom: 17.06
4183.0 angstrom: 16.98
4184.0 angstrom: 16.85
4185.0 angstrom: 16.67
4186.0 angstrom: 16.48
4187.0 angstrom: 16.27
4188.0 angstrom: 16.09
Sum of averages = 34.1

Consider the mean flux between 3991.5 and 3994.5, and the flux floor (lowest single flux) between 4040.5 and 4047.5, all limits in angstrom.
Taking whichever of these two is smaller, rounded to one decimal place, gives 16.2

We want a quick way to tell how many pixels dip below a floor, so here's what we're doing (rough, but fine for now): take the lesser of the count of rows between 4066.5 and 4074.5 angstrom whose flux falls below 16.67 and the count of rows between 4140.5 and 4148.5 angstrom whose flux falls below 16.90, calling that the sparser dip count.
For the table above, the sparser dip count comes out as 0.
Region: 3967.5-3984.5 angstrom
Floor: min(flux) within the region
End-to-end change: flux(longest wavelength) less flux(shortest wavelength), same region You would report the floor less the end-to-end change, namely 17.7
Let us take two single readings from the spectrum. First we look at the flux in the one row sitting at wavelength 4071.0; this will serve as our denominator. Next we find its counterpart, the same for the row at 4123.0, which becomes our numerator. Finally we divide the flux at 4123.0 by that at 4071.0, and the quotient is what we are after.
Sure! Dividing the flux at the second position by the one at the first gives 0.981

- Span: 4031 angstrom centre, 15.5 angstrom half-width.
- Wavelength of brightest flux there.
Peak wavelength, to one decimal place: 4023.0 angstrom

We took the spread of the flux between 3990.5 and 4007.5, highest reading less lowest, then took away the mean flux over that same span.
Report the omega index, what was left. -15.9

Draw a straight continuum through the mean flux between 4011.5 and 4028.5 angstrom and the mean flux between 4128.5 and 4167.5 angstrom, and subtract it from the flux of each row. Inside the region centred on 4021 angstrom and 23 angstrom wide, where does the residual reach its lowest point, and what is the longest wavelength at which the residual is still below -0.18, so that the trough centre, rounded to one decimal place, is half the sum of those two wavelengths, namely 4012.5 angstrom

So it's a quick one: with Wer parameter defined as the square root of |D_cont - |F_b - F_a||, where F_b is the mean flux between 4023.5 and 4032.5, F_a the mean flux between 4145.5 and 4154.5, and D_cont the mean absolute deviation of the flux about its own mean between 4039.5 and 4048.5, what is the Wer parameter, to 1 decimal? 1.7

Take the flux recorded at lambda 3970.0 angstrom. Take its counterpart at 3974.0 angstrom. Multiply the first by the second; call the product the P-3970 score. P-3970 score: 307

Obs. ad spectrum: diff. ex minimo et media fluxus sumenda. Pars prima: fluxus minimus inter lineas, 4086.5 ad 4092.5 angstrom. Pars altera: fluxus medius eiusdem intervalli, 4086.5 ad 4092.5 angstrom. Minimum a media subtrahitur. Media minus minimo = 0.5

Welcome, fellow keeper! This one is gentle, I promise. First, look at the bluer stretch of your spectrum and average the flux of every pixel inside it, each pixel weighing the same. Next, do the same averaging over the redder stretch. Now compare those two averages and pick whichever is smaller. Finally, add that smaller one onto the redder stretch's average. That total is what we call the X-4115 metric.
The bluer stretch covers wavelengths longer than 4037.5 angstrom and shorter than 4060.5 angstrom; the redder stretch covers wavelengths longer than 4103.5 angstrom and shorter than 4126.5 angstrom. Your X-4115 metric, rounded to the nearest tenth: 33.1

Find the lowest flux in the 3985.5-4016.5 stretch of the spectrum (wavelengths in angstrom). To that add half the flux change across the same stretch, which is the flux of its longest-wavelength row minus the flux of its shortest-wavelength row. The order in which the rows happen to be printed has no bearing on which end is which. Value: 16.3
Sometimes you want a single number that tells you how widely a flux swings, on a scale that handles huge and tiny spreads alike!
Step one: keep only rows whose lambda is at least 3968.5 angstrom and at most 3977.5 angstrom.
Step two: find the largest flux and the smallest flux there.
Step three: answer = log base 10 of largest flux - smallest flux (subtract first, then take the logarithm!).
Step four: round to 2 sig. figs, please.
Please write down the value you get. -0.33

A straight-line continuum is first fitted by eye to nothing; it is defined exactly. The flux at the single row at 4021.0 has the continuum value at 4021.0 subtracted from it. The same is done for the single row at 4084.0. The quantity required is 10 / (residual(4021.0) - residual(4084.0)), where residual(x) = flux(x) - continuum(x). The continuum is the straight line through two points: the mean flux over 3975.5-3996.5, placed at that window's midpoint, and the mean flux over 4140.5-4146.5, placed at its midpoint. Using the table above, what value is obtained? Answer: 44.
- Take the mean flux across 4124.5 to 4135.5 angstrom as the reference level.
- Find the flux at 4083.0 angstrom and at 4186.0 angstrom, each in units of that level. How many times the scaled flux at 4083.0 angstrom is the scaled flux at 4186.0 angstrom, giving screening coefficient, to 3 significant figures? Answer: 1.01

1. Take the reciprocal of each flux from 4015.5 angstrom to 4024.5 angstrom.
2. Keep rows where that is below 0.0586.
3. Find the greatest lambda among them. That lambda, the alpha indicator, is 4024.0 angstrom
